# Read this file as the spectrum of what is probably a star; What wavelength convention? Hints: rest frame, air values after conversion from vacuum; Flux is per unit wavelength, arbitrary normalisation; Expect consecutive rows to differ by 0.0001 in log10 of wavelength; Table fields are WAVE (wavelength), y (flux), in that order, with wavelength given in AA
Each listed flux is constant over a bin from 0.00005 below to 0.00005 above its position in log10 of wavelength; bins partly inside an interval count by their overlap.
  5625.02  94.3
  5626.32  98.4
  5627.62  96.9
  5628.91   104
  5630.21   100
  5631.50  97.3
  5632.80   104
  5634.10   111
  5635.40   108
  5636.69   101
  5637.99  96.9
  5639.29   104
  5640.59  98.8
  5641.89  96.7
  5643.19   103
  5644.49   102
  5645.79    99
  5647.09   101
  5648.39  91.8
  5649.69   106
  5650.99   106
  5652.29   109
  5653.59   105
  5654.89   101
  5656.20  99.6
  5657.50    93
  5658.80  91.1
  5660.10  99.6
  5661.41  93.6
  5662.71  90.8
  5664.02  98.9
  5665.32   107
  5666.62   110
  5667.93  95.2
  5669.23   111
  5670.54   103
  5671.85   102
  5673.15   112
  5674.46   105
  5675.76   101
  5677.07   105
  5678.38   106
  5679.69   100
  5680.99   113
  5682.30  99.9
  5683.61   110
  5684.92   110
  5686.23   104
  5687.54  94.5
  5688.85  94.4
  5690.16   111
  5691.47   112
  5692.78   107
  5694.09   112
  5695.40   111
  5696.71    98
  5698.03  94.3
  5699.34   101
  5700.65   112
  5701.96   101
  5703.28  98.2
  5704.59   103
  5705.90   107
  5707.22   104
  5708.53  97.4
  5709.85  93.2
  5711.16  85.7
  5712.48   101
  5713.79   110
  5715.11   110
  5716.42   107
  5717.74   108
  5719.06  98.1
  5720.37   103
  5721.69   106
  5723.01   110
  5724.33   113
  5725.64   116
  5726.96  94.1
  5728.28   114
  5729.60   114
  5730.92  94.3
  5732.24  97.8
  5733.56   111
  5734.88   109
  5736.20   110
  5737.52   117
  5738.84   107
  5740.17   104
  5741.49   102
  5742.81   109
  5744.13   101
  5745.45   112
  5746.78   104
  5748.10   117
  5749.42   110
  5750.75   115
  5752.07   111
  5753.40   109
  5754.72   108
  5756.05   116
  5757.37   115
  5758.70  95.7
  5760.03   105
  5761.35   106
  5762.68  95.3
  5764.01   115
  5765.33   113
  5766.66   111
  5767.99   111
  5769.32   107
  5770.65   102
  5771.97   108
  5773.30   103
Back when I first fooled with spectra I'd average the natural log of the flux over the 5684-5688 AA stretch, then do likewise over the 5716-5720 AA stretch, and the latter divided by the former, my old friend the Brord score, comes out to 1.00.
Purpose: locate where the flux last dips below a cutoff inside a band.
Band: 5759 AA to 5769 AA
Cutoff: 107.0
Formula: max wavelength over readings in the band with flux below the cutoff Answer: 5762.68 AA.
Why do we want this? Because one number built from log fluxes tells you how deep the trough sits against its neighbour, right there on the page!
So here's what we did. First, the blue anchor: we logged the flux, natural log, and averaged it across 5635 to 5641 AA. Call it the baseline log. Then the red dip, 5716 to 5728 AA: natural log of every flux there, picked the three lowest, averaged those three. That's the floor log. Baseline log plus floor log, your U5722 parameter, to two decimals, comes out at 9.21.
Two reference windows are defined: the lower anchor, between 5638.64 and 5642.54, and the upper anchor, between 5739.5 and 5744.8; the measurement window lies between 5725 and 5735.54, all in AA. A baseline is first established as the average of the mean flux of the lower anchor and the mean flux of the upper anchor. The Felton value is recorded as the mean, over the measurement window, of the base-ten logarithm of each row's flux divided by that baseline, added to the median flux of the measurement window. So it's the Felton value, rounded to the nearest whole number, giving 110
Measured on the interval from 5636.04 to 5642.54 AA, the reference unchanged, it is 99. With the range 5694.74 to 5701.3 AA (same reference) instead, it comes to 101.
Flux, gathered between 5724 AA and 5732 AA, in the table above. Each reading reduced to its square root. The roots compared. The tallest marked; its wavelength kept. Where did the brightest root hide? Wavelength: 5725.64 AA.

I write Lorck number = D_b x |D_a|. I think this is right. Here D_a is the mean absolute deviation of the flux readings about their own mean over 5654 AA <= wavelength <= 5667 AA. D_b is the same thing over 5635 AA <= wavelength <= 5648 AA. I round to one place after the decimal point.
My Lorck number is 13.0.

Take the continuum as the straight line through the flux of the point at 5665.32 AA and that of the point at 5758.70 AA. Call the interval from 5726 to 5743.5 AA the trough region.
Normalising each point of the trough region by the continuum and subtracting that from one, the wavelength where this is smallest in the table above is 5737.52 AA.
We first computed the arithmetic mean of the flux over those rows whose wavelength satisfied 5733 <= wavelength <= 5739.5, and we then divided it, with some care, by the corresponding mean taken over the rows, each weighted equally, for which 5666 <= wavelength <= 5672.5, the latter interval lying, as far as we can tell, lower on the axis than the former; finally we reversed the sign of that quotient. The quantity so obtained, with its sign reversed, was -1.06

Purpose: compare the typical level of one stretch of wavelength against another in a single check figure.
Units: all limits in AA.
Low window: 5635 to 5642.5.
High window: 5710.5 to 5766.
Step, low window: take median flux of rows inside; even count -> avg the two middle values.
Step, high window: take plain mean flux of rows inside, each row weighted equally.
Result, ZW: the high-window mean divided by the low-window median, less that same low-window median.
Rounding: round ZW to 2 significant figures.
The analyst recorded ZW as -99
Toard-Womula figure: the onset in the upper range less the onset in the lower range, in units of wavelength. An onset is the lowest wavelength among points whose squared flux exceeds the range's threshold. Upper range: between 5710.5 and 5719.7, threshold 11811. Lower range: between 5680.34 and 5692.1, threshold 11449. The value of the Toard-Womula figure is 32.8 AA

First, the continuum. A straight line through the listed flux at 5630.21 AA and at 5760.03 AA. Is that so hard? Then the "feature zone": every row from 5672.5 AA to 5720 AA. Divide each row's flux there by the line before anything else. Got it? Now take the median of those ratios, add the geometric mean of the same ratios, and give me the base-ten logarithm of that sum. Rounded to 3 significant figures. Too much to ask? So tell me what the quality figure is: 0.309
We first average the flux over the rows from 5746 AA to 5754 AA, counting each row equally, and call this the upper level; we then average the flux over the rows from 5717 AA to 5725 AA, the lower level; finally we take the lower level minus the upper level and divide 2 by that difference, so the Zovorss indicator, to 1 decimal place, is -0.4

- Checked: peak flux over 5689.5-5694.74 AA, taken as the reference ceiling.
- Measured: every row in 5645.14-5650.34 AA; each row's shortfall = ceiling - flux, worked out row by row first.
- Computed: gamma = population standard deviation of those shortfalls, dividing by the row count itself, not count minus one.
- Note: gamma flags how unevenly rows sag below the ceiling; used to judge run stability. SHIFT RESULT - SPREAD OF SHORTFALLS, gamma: 5.1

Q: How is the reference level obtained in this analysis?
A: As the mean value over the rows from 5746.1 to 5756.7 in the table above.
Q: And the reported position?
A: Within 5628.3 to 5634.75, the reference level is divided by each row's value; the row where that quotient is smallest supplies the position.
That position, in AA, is 5634.10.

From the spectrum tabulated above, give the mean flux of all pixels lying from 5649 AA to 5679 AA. 102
